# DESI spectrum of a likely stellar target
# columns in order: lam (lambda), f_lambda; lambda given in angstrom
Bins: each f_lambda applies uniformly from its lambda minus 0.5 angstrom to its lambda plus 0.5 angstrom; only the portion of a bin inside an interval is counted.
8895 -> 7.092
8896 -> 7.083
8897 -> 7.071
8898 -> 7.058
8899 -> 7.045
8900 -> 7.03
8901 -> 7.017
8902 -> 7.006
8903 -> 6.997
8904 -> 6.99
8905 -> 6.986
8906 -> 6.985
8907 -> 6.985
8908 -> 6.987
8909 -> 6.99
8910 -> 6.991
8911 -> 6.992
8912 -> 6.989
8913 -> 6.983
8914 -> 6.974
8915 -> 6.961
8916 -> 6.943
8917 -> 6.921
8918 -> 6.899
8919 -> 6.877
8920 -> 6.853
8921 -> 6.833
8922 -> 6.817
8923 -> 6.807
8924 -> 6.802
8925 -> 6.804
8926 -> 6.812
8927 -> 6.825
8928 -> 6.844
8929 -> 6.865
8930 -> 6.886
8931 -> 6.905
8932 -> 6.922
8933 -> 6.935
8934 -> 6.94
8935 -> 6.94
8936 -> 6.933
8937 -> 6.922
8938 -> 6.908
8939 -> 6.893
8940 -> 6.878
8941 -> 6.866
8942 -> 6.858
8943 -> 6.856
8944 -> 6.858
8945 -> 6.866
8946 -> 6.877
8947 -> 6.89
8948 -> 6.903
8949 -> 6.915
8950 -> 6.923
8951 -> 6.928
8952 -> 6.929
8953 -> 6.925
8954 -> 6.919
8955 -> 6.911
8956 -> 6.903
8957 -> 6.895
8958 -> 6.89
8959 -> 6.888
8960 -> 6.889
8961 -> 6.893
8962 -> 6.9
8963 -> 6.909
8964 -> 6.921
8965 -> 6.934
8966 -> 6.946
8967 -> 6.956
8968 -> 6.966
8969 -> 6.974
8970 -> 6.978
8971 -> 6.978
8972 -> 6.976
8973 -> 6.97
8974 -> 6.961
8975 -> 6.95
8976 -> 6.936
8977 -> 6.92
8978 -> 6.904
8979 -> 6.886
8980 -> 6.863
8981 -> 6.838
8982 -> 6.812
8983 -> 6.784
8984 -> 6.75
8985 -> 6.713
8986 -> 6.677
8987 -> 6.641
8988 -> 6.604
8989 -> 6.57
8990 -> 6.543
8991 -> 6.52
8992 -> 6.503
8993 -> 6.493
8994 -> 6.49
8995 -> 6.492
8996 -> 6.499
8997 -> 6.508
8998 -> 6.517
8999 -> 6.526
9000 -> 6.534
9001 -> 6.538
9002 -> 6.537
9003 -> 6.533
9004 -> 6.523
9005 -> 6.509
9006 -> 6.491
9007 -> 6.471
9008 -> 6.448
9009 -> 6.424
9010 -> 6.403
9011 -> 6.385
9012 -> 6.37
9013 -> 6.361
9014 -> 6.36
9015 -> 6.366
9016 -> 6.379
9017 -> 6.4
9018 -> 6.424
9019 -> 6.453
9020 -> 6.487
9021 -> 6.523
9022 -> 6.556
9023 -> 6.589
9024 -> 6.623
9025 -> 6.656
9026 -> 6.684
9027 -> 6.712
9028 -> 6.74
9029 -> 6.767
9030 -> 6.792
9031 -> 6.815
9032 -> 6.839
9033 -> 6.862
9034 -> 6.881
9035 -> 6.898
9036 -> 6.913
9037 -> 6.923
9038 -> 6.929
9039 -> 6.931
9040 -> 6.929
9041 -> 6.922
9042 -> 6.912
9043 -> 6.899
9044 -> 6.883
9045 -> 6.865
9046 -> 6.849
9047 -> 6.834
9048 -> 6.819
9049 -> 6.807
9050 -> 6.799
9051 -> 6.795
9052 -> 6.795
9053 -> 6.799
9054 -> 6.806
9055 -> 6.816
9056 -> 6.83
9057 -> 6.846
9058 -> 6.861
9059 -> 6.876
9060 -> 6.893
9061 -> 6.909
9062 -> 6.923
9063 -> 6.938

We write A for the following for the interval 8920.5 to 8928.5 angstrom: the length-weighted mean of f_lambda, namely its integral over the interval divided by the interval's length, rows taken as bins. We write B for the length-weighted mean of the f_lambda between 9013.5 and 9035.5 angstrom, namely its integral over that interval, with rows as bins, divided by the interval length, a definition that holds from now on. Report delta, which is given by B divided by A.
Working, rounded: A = 6.82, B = 6.6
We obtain 0.97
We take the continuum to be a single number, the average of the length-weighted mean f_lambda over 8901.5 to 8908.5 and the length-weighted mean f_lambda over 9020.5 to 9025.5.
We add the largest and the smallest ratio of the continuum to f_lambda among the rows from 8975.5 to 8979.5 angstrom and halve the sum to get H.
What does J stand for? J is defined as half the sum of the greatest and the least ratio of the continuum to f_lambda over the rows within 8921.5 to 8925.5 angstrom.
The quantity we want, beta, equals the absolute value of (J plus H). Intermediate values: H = 0.98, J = 1.00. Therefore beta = 1.98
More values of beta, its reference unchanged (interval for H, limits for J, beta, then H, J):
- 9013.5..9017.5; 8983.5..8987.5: 2.08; 1.06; 1.01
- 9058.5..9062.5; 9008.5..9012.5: 2.05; 0.98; 1.06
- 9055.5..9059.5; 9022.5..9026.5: 2.01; 0.99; 1.02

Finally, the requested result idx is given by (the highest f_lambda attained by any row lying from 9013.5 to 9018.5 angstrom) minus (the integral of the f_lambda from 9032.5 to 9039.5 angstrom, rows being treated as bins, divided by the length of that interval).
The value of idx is -0.48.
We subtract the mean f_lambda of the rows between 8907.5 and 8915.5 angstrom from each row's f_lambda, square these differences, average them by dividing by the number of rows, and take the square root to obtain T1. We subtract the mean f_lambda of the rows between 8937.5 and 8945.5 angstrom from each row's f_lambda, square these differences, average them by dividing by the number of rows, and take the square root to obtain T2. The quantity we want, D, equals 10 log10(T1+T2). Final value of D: -15.6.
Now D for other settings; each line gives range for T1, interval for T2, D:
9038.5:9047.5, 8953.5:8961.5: -13.5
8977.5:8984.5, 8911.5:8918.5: -10.8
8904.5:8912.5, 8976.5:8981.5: -15.0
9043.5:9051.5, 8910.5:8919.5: -11.6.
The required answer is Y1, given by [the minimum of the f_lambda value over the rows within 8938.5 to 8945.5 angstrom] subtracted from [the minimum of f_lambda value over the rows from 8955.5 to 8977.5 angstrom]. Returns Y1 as 0.03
